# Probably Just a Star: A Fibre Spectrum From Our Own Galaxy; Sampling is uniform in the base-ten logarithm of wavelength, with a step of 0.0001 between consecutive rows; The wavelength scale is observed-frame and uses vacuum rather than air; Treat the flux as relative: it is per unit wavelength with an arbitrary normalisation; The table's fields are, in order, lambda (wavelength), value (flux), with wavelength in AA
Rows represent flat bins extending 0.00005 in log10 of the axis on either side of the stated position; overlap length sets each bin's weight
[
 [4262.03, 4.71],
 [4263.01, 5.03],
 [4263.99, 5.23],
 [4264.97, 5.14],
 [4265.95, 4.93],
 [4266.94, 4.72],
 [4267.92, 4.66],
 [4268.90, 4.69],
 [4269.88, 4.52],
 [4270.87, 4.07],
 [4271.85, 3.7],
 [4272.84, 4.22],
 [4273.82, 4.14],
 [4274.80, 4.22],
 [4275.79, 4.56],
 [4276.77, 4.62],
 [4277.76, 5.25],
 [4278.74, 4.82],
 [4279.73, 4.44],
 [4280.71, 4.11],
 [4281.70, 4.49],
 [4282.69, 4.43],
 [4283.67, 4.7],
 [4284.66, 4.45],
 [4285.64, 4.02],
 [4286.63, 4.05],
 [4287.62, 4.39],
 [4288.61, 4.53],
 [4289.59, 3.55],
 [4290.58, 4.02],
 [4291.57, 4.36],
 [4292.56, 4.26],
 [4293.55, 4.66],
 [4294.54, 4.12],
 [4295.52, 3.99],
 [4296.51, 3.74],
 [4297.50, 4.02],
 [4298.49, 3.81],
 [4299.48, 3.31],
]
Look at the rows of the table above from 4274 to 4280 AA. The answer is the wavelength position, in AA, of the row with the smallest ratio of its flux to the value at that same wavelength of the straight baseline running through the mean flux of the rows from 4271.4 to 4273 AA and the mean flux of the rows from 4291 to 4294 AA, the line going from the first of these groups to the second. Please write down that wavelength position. 4274.80 AA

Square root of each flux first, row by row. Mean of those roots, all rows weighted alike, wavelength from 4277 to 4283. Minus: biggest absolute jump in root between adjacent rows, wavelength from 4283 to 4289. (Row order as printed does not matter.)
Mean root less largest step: 2.04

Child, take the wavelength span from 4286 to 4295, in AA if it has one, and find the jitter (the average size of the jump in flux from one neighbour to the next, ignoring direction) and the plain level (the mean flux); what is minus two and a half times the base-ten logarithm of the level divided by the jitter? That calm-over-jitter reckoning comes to -2.5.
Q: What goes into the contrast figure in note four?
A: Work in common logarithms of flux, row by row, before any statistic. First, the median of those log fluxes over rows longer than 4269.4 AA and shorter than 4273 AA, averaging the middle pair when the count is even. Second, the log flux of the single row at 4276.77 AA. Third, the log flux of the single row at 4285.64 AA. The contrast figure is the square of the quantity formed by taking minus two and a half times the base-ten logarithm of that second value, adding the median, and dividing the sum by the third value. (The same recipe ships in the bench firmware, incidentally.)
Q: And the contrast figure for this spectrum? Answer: 3.1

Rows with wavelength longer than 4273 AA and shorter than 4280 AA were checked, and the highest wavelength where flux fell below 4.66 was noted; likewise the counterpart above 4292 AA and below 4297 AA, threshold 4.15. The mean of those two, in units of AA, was 4288.1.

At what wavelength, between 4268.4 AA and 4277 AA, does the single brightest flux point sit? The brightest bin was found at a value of 4268.90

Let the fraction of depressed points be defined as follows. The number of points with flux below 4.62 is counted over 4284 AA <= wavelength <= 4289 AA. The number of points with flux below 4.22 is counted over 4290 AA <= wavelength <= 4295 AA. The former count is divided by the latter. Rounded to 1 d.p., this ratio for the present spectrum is 2.5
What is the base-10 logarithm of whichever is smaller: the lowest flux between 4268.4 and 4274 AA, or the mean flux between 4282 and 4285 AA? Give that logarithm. 0.57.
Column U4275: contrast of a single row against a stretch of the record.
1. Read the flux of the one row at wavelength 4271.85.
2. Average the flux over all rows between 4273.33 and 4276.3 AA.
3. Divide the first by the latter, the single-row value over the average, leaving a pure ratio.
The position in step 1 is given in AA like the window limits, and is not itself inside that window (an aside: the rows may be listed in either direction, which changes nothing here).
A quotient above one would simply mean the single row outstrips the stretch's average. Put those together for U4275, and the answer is 0.86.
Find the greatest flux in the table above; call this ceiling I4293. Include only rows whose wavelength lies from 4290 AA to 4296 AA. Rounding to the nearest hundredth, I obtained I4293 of 4.66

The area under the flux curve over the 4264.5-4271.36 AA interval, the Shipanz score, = 32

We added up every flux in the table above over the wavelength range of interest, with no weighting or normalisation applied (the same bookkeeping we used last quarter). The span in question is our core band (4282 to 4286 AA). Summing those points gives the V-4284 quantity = 17.6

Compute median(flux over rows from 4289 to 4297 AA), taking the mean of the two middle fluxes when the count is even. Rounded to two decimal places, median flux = 4.07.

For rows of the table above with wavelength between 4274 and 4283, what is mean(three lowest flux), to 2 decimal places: 4.25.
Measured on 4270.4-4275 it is 3.97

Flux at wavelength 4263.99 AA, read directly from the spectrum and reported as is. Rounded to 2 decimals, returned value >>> 5.23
